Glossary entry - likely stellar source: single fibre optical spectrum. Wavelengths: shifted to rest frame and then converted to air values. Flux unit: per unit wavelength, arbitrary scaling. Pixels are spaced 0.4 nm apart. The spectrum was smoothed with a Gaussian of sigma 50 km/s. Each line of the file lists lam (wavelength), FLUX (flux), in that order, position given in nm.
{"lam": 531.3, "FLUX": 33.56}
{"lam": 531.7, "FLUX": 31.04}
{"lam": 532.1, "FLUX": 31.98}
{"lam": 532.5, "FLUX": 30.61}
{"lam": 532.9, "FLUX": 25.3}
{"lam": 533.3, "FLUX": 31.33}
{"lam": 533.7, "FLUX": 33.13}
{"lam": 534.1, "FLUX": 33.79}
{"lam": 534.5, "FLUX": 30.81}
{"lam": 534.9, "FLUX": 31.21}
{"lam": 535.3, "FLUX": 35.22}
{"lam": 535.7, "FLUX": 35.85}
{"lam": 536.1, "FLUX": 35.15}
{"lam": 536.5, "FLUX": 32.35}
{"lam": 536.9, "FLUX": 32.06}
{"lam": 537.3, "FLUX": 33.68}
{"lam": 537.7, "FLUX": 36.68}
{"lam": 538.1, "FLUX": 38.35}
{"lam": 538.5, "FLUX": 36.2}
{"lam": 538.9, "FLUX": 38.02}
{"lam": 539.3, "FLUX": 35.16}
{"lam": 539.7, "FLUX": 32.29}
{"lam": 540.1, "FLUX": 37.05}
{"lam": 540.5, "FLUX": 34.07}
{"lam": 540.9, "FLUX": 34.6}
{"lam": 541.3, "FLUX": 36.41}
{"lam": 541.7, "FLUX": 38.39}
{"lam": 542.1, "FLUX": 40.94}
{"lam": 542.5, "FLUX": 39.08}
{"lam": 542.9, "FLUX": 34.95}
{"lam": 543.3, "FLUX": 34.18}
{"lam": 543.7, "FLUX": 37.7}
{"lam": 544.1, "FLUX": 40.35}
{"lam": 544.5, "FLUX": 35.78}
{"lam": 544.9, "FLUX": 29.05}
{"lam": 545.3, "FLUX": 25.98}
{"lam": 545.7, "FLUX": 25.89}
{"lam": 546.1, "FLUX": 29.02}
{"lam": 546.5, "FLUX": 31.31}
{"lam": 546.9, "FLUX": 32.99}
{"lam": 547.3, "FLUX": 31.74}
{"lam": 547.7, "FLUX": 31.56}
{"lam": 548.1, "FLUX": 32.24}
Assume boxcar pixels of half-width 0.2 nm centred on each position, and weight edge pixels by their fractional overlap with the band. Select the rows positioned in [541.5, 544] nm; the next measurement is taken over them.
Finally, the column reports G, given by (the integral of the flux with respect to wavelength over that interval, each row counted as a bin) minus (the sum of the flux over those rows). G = -131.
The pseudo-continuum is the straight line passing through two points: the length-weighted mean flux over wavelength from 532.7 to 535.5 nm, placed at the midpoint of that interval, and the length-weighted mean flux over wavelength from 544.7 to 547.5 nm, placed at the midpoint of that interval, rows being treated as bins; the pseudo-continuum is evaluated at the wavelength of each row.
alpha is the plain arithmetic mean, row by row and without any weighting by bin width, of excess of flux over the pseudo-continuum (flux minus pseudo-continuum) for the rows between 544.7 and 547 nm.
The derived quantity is 0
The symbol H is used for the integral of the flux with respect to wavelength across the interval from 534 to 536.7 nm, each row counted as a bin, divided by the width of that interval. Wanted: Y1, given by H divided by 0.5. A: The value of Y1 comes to 67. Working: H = 33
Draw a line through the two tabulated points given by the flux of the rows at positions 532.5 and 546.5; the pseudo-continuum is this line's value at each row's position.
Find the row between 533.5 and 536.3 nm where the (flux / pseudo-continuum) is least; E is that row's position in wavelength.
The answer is 534.5 nm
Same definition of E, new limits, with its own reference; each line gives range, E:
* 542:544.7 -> 543.3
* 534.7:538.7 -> 534.9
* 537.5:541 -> 539.7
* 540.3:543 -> 540.5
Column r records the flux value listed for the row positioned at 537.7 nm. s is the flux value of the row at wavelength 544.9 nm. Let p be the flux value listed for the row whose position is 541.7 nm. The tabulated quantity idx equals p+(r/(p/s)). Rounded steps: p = 38.39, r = 36.68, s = 29.05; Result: 66.1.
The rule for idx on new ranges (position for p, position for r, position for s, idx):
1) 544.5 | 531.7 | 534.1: 65.1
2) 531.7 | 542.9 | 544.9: 63.7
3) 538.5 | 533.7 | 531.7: 64.6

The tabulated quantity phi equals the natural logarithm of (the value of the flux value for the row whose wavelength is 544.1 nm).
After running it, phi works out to 3.70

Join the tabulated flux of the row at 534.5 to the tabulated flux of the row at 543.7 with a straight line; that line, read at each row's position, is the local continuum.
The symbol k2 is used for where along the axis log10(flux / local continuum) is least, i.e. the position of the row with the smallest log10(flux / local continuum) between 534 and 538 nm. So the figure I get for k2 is 536.9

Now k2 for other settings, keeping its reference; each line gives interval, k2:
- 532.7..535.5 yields 532.9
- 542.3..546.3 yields 545.7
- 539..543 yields 539.7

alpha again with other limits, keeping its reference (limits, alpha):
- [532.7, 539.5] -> 3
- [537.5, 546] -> 5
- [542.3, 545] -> 6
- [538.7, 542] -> 5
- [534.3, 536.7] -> 2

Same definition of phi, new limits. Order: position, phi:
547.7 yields 3.45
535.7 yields 3.58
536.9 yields 3.47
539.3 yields 3.56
